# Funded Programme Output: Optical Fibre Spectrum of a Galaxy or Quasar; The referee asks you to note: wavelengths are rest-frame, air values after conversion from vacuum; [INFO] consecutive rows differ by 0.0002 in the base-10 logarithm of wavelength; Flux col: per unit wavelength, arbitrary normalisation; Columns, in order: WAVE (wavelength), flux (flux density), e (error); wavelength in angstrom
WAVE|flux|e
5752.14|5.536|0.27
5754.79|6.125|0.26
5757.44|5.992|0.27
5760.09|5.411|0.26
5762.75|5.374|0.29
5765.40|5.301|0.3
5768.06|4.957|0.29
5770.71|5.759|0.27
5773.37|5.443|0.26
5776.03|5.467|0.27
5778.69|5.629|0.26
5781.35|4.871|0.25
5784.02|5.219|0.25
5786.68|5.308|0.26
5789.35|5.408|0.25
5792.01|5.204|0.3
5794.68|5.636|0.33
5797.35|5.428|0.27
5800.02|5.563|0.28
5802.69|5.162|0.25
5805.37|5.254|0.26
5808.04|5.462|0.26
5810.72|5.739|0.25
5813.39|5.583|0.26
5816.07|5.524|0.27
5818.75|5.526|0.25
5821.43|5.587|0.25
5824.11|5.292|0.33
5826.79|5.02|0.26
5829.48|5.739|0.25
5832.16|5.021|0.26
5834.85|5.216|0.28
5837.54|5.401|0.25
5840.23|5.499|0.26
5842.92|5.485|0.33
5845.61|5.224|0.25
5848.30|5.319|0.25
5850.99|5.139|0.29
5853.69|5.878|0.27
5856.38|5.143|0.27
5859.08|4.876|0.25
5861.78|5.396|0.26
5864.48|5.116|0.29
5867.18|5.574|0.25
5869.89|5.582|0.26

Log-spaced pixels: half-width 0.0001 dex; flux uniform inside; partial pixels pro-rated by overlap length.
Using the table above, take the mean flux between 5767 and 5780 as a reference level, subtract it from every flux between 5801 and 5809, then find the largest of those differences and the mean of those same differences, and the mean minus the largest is -0.17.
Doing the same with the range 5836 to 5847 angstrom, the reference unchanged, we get -0.10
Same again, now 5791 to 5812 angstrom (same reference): -0.31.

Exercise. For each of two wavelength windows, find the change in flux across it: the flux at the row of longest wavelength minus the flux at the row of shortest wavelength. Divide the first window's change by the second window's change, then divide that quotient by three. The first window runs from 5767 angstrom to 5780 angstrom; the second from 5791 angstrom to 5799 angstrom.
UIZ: 1.0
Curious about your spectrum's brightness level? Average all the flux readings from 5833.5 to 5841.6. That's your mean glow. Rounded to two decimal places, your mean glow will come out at 5.37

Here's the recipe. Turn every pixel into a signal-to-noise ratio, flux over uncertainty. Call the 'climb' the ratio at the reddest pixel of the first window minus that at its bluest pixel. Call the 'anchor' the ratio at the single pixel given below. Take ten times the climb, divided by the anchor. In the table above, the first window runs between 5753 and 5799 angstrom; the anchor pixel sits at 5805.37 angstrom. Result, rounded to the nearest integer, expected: -2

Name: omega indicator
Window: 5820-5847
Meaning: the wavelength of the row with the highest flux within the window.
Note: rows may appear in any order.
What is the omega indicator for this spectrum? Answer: 5829.48 angstrom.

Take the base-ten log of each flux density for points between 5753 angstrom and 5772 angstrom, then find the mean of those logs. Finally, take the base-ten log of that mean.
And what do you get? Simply -0.128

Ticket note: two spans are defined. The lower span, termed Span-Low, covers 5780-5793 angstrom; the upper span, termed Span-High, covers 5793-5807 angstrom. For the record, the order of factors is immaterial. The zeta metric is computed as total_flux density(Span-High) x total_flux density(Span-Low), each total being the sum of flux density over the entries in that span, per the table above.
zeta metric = 703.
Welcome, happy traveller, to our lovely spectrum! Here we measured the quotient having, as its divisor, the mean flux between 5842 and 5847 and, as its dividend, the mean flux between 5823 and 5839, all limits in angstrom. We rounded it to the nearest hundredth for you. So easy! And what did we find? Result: 0.99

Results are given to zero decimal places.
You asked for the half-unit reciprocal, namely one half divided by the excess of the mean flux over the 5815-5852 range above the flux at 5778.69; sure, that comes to -2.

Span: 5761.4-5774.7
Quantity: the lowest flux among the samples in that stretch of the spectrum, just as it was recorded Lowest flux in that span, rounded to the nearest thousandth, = 4.957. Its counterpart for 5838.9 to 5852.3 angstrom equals 5.139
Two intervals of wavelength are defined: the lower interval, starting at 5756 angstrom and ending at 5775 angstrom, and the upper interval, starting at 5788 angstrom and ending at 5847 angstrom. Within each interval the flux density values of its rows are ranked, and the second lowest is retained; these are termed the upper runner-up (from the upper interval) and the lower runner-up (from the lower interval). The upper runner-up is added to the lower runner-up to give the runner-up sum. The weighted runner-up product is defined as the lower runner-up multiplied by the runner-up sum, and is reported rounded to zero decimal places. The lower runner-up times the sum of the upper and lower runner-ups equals 55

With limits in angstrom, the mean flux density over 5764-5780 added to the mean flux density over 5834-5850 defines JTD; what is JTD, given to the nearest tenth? 10.8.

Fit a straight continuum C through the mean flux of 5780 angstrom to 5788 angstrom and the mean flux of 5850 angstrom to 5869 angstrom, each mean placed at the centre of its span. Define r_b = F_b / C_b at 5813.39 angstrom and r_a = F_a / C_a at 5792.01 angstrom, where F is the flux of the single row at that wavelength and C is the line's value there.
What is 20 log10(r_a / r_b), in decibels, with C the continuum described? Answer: -0.5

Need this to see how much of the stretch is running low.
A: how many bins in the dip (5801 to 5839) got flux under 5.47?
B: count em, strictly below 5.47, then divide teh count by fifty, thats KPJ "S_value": 0.16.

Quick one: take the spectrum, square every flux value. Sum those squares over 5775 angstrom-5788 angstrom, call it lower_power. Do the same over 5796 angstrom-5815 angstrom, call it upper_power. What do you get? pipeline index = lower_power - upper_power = -68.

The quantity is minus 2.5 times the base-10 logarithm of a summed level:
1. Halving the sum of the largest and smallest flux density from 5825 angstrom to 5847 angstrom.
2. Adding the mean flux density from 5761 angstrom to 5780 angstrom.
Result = -2.58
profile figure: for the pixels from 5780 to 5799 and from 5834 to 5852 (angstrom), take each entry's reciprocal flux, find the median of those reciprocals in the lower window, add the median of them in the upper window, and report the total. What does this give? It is 0.376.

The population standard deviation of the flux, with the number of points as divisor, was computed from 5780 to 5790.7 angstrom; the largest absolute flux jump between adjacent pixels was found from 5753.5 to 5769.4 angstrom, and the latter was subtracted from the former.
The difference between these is -0.38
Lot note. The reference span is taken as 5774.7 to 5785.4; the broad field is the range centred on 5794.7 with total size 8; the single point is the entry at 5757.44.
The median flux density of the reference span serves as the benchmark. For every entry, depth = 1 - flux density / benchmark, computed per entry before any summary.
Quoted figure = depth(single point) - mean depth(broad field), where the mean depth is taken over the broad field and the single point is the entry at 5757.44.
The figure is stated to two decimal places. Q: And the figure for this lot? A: -0.11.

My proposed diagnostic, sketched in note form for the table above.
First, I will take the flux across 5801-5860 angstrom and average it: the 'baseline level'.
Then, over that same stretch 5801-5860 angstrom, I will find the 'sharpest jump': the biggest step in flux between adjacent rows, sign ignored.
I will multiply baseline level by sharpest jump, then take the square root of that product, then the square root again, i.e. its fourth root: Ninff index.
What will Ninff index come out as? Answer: 1.41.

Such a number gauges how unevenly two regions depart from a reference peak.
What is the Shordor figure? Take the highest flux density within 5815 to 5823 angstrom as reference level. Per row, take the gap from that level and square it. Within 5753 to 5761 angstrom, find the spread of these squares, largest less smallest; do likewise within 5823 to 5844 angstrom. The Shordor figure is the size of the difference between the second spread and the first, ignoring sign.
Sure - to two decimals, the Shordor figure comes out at 0.06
